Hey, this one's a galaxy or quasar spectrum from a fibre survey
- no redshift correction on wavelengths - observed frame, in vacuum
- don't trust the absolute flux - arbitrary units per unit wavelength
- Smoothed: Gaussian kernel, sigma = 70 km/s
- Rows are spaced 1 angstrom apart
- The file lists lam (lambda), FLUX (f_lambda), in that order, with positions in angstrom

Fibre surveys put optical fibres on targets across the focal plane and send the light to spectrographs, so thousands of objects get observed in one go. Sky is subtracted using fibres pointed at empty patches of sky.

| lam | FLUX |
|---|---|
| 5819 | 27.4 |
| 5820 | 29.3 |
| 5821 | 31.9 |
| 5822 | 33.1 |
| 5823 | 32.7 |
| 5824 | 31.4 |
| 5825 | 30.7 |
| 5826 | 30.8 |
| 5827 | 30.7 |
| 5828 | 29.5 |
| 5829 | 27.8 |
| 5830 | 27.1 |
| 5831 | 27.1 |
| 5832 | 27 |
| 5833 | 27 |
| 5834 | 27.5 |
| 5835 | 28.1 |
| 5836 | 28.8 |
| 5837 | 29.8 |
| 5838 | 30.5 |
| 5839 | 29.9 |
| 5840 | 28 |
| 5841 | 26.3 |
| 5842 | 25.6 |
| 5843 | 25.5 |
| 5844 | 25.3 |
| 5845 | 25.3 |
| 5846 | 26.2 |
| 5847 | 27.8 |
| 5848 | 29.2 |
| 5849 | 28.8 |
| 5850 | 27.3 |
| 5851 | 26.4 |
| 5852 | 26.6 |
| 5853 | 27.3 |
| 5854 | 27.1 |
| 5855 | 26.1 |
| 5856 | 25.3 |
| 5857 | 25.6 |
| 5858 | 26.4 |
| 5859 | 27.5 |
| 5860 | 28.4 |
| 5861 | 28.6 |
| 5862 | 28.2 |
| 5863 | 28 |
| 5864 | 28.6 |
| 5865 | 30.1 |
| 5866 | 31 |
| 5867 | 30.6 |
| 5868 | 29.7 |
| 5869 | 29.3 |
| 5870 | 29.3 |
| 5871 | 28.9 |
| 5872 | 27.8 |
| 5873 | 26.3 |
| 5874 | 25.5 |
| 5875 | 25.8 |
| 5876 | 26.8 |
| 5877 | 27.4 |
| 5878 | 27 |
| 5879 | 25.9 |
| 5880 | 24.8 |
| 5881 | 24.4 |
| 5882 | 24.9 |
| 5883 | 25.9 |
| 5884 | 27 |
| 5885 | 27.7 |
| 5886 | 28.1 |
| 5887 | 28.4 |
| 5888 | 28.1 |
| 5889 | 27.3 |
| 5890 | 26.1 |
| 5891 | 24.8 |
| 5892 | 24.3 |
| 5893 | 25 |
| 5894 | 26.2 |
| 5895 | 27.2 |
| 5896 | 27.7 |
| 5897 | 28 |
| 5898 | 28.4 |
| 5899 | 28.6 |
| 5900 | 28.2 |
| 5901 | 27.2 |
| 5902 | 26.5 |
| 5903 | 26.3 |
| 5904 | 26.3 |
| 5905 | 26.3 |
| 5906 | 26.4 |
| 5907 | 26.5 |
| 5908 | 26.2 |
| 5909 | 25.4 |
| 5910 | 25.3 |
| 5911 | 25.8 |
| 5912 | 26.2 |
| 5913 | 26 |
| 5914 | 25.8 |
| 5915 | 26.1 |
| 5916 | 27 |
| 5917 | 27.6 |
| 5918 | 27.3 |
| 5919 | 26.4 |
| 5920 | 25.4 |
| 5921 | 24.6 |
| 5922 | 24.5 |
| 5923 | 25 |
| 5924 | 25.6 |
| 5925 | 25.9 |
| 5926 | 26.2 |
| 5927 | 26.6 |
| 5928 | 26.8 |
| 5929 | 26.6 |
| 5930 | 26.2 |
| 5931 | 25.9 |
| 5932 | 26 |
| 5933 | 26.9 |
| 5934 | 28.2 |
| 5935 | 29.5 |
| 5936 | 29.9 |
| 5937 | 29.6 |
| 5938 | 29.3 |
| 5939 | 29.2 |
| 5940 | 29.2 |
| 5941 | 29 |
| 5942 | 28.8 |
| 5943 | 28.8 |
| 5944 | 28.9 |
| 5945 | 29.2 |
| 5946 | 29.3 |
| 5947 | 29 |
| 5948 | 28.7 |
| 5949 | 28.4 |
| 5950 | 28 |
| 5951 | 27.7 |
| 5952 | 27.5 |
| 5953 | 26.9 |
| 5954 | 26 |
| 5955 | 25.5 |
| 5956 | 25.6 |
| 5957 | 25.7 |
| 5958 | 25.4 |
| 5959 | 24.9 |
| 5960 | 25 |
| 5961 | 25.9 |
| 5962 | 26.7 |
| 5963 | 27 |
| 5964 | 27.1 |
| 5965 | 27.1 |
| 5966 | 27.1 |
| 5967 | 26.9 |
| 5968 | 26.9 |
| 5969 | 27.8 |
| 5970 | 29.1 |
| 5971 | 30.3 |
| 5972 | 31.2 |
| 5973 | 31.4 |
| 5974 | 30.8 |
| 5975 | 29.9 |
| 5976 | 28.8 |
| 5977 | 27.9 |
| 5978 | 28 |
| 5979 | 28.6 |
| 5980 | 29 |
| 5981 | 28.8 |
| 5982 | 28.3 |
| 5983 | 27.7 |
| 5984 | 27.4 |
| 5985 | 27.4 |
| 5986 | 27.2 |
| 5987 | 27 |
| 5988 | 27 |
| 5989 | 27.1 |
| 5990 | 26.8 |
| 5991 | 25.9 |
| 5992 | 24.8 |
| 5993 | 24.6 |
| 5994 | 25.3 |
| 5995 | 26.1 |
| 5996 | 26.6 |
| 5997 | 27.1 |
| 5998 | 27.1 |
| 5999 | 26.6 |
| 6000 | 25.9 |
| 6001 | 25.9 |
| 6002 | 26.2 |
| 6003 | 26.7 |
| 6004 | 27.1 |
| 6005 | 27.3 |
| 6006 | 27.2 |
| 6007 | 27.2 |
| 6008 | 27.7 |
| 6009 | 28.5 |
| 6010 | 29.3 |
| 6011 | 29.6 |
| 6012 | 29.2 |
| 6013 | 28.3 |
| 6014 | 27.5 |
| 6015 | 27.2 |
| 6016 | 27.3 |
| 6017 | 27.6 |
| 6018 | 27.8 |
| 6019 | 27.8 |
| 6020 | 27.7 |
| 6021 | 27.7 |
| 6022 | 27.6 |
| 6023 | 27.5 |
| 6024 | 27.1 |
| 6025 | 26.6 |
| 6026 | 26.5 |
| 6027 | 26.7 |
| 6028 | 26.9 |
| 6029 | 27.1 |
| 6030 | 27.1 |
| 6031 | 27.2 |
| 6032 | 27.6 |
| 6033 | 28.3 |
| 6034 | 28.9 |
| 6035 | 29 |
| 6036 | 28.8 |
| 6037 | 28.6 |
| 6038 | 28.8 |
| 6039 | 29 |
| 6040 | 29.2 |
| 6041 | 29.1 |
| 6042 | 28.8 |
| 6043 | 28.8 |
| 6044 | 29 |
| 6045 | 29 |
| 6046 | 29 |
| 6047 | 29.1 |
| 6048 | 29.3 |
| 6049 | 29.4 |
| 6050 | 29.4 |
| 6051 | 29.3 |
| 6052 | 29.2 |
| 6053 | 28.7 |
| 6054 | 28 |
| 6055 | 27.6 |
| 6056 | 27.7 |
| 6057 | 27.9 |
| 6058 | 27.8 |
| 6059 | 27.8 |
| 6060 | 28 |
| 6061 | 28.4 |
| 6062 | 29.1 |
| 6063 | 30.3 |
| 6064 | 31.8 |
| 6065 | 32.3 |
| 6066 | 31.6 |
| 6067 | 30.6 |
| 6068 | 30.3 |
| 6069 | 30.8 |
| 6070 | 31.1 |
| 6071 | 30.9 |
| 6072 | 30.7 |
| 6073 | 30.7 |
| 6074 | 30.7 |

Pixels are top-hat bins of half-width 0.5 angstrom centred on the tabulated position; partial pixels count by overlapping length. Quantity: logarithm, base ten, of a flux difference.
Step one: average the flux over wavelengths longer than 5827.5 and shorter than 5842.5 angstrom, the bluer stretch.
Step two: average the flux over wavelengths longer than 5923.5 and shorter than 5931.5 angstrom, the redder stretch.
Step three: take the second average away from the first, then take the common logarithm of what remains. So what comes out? 0.25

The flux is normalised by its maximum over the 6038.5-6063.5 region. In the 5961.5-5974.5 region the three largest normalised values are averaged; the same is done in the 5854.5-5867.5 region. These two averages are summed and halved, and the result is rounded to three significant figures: 1.02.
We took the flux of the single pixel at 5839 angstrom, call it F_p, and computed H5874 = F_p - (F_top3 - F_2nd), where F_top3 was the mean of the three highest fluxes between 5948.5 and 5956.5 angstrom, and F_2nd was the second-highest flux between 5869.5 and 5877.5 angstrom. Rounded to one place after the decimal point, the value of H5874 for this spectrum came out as 30.8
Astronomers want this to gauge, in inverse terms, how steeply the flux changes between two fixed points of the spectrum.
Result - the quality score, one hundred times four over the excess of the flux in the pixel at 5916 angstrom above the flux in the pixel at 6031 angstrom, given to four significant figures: -2000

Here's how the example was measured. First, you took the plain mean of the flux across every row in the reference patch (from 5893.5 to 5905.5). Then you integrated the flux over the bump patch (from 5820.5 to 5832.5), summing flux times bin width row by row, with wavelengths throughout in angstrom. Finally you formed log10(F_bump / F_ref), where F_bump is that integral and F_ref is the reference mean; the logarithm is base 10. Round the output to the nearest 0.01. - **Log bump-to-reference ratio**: 1.12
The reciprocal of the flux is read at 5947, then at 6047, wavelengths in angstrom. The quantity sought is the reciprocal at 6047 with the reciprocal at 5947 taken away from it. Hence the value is 0.000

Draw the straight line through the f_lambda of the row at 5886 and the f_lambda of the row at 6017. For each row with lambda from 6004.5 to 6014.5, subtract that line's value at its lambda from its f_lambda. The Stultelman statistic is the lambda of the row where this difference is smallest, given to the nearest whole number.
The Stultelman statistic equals 6006 angstrom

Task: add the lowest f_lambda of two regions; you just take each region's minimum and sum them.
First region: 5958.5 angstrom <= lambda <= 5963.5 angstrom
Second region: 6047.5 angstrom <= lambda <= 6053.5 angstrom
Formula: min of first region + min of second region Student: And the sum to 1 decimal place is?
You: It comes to 53.6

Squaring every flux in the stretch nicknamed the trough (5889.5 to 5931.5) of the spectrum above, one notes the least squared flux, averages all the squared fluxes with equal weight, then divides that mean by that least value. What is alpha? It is 1.17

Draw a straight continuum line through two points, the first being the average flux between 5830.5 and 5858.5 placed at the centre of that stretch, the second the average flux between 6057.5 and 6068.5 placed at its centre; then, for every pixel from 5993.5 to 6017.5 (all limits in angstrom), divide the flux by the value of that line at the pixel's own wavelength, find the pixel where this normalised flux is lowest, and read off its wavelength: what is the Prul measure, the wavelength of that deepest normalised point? 5994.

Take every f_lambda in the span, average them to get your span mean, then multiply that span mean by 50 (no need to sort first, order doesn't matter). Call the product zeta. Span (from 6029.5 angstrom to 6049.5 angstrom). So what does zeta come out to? 1435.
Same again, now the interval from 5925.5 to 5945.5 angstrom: 1402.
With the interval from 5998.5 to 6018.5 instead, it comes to 1375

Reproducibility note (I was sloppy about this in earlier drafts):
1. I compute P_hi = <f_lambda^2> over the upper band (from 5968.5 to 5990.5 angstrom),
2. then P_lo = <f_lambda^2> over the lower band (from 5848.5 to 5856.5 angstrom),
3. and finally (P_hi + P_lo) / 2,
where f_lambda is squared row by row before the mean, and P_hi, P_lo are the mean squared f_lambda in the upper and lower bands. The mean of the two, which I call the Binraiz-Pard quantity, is 769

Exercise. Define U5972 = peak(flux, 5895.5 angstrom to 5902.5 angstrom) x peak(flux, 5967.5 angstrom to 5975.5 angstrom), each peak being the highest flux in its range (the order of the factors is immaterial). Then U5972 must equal 898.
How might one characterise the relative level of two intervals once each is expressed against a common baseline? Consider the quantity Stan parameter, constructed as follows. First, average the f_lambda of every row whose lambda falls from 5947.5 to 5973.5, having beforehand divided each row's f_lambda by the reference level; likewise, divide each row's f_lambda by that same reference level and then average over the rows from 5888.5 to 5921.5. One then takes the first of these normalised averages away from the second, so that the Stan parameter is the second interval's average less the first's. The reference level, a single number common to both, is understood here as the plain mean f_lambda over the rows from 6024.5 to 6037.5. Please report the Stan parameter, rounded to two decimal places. -0.03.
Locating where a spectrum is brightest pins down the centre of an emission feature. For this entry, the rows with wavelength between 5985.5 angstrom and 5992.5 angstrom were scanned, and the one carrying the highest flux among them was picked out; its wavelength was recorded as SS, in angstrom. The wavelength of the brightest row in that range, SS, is 5986 angstrom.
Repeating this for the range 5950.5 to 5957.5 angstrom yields 5951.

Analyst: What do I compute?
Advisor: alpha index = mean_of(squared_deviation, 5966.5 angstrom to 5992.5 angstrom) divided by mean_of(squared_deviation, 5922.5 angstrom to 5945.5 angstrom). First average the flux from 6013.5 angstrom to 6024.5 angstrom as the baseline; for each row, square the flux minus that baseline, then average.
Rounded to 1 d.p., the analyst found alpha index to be 1.2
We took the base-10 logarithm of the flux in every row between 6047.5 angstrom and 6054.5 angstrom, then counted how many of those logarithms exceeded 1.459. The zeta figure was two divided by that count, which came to 0.40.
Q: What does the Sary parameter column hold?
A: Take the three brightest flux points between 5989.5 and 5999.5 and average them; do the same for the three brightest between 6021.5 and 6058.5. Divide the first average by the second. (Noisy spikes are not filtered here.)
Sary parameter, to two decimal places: 0.92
